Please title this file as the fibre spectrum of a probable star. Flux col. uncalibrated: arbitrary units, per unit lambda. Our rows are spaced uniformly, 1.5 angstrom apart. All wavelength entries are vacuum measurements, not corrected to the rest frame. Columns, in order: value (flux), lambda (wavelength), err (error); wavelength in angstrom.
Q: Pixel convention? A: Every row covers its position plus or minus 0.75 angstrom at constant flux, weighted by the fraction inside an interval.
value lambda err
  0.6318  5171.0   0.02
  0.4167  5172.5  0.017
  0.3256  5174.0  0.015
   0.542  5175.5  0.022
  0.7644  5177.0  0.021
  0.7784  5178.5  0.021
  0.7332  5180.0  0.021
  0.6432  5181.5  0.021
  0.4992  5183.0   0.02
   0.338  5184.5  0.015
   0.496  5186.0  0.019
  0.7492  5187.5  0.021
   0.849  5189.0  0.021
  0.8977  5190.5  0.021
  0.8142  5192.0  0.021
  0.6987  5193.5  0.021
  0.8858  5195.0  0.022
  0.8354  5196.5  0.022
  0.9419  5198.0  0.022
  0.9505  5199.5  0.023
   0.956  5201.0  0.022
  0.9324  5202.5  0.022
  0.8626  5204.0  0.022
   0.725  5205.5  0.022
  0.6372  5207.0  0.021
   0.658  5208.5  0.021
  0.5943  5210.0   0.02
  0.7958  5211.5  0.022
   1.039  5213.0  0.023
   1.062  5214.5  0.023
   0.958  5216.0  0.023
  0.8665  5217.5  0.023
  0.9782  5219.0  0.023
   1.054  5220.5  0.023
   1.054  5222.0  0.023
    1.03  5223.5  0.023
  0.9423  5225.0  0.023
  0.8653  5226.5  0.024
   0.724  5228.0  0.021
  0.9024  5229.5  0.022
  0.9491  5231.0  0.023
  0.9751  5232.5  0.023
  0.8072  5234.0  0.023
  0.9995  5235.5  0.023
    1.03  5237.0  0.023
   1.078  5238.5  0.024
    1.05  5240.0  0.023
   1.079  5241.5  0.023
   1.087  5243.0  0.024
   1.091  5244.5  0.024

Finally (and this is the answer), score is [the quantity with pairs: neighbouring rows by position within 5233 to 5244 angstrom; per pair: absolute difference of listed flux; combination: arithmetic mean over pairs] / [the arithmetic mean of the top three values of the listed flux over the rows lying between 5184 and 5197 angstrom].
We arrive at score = 0.064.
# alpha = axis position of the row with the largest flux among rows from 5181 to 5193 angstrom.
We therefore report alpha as 5190.5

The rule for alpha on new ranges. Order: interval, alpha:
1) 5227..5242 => 5241.5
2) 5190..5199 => 5198.0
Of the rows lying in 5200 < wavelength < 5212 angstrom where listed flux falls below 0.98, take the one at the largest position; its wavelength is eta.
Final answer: 5211.5 angstrom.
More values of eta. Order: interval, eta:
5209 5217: 5216.0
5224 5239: 5234.0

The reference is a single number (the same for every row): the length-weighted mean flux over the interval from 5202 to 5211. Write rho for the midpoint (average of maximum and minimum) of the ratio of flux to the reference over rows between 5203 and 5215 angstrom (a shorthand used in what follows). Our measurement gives 1.13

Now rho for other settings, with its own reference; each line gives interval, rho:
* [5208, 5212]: 0.95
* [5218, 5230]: 1.22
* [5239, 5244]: 1.46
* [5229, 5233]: 1.28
